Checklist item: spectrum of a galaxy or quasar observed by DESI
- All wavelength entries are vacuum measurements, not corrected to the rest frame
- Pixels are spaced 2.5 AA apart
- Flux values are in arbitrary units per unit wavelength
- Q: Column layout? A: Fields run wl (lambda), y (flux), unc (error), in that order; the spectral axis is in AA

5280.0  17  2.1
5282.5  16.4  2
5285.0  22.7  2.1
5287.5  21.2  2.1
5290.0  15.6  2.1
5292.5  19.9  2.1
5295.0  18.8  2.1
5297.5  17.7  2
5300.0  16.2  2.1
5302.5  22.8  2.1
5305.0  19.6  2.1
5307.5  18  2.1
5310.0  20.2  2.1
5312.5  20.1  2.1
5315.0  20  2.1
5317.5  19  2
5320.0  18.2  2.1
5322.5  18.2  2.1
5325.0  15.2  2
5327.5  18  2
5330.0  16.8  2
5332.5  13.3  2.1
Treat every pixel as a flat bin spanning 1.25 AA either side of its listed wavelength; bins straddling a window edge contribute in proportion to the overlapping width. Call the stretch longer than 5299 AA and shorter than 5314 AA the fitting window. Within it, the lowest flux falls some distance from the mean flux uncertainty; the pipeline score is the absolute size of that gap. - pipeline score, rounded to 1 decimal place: 14.1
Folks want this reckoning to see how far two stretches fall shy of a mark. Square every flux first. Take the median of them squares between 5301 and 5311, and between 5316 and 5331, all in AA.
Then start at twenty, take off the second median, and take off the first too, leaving -704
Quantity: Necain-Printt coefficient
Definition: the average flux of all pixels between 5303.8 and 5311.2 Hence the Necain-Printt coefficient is 19.3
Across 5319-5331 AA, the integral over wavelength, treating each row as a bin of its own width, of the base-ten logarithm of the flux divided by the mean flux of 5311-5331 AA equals -0.29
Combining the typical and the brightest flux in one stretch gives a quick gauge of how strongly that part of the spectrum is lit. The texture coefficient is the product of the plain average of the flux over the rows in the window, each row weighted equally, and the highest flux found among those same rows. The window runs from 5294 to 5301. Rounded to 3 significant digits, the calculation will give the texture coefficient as 330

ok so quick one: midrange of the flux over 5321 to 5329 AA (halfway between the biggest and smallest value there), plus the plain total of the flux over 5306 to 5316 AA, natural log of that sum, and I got 4.55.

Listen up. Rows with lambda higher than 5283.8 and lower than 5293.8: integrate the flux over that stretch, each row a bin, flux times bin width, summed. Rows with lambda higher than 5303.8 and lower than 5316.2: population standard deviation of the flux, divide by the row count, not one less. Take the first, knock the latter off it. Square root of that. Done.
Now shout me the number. 14.1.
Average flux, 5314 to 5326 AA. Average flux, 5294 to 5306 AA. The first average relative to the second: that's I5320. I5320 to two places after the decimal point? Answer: 0.95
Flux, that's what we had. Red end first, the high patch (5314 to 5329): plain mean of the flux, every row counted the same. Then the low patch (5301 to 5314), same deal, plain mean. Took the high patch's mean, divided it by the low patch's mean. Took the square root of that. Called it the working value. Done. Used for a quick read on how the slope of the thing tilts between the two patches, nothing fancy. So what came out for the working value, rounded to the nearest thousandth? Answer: 0.948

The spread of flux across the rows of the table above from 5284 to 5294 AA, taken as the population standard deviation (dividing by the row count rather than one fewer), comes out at 2.6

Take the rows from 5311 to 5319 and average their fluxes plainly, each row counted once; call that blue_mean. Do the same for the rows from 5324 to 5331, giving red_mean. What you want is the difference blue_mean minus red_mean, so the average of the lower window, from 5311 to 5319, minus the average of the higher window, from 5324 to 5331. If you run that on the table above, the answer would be 3.0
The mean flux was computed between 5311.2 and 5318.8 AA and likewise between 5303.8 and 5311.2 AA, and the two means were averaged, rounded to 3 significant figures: 19.5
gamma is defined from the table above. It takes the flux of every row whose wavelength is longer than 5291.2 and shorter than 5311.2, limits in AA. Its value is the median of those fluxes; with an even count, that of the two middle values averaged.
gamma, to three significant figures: 19.2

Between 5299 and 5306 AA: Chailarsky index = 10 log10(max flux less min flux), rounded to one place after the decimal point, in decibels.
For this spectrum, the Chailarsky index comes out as 8.2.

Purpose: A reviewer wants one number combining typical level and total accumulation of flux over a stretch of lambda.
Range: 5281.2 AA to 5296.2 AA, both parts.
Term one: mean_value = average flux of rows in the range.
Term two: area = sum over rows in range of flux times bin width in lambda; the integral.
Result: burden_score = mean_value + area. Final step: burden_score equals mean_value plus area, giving 306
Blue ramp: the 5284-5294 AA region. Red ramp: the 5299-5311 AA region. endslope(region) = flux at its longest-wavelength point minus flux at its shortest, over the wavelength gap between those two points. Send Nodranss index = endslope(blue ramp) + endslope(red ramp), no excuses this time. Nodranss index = 0.0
